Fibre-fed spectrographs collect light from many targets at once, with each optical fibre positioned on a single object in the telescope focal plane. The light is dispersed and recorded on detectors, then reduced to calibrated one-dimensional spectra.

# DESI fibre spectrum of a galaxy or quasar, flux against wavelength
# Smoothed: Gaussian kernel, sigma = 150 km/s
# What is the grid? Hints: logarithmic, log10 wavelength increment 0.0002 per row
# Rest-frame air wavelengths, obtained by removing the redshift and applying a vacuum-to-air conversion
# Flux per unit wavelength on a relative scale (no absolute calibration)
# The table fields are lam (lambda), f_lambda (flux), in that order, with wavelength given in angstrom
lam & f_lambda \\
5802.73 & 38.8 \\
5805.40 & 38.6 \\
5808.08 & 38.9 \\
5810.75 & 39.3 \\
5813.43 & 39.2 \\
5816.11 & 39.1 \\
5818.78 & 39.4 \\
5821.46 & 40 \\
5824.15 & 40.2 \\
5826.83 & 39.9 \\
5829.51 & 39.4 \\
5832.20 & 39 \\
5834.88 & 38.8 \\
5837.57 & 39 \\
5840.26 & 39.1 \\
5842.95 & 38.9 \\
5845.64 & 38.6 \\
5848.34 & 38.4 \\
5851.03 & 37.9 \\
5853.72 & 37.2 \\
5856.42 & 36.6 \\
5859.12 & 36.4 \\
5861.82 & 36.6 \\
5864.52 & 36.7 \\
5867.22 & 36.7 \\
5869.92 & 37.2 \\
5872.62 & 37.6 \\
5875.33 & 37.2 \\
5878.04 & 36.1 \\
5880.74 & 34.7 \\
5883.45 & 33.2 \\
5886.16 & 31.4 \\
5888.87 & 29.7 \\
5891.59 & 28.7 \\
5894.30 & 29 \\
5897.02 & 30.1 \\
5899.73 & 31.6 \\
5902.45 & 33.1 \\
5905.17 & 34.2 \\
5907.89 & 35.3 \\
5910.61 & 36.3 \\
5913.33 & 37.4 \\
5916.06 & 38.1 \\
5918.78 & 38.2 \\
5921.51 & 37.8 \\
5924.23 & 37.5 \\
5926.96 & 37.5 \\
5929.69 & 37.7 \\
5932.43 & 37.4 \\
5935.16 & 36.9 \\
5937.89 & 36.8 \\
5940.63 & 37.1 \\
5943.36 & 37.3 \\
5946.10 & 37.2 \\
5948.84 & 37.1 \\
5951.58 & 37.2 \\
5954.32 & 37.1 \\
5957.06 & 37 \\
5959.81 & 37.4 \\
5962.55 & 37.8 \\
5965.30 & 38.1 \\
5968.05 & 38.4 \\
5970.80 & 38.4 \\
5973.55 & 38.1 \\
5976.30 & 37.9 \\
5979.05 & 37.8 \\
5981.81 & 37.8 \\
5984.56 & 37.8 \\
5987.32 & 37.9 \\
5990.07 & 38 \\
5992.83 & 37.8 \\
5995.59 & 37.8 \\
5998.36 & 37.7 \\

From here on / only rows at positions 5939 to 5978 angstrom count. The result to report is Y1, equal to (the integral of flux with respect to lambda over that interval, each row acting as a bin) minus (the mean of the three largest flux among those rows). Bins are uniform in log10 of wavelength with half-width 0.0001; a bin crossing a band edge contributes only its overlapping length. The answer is 1427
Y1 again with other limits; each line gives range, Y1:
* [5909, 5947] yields 1382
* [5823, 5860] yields 1386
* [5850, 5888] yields 1331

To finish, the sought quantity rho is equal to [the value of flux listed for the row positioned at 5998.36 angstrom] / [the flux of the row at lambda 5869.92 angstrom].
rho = 1.01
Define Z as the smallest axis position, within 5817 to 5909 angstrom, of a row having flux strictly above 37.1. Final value 5818.78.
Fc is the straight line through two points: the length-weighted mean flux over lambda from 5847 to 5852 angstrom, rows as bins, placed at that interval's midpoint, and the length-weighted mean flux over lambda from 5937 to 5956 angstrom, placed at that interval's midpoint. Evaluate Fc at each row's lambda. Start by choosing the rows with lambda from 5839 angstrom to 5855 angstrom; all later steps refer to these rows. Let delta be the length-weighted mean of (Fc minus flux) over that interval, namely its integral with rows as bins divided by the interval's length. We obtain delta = -0.1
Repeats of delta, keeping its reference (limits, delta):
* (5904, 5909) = 2.8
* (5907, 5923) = 0.2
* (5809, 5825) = -0.9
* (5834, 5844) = -0.6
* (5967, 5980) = -1.3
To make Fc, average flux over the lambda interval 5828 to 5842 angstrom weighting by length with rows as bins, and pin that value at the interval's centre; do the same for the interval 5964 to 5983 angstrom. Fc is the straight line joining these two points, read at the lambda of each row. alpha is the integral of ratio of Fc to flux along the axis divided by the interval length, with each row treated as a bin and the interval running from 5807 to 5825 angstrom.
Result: 0.99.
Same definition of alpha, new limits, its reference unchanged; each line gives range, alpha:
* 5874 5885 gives 1.10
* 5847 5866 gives 1.05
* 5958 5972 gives 1.00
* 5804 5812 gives 1.01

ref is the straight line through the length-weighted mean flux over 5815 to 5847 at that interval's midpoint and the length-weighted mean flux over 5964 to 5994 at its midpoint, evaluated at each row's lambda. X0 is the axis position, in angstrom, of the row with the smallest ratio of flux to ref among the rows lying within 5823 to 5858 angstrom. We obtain 5856.42 angstrom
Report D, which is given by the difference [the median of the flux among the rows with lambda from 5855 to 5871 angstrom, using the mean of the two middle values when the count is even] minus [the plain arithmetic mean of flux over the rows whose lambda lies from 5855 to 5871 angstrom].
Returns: -0.05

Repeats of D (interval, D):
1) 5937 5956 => -0.01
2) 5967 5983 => -0.07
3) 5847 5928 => 1.32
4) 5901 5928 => 0.91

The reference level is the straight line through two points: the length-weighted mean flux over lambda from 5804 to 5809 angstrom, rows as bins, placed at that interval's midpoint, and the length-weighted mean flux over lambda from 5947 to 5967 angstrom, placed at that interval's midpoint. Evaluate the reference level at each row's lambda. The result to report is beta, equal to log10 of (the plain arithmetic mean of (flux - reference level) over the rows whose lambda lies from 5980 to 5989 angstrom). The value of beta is -0.17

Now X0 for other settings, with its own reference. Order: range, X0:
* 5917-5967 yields 5937.89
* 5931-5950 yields 5937.89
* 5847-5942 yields 5891.59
